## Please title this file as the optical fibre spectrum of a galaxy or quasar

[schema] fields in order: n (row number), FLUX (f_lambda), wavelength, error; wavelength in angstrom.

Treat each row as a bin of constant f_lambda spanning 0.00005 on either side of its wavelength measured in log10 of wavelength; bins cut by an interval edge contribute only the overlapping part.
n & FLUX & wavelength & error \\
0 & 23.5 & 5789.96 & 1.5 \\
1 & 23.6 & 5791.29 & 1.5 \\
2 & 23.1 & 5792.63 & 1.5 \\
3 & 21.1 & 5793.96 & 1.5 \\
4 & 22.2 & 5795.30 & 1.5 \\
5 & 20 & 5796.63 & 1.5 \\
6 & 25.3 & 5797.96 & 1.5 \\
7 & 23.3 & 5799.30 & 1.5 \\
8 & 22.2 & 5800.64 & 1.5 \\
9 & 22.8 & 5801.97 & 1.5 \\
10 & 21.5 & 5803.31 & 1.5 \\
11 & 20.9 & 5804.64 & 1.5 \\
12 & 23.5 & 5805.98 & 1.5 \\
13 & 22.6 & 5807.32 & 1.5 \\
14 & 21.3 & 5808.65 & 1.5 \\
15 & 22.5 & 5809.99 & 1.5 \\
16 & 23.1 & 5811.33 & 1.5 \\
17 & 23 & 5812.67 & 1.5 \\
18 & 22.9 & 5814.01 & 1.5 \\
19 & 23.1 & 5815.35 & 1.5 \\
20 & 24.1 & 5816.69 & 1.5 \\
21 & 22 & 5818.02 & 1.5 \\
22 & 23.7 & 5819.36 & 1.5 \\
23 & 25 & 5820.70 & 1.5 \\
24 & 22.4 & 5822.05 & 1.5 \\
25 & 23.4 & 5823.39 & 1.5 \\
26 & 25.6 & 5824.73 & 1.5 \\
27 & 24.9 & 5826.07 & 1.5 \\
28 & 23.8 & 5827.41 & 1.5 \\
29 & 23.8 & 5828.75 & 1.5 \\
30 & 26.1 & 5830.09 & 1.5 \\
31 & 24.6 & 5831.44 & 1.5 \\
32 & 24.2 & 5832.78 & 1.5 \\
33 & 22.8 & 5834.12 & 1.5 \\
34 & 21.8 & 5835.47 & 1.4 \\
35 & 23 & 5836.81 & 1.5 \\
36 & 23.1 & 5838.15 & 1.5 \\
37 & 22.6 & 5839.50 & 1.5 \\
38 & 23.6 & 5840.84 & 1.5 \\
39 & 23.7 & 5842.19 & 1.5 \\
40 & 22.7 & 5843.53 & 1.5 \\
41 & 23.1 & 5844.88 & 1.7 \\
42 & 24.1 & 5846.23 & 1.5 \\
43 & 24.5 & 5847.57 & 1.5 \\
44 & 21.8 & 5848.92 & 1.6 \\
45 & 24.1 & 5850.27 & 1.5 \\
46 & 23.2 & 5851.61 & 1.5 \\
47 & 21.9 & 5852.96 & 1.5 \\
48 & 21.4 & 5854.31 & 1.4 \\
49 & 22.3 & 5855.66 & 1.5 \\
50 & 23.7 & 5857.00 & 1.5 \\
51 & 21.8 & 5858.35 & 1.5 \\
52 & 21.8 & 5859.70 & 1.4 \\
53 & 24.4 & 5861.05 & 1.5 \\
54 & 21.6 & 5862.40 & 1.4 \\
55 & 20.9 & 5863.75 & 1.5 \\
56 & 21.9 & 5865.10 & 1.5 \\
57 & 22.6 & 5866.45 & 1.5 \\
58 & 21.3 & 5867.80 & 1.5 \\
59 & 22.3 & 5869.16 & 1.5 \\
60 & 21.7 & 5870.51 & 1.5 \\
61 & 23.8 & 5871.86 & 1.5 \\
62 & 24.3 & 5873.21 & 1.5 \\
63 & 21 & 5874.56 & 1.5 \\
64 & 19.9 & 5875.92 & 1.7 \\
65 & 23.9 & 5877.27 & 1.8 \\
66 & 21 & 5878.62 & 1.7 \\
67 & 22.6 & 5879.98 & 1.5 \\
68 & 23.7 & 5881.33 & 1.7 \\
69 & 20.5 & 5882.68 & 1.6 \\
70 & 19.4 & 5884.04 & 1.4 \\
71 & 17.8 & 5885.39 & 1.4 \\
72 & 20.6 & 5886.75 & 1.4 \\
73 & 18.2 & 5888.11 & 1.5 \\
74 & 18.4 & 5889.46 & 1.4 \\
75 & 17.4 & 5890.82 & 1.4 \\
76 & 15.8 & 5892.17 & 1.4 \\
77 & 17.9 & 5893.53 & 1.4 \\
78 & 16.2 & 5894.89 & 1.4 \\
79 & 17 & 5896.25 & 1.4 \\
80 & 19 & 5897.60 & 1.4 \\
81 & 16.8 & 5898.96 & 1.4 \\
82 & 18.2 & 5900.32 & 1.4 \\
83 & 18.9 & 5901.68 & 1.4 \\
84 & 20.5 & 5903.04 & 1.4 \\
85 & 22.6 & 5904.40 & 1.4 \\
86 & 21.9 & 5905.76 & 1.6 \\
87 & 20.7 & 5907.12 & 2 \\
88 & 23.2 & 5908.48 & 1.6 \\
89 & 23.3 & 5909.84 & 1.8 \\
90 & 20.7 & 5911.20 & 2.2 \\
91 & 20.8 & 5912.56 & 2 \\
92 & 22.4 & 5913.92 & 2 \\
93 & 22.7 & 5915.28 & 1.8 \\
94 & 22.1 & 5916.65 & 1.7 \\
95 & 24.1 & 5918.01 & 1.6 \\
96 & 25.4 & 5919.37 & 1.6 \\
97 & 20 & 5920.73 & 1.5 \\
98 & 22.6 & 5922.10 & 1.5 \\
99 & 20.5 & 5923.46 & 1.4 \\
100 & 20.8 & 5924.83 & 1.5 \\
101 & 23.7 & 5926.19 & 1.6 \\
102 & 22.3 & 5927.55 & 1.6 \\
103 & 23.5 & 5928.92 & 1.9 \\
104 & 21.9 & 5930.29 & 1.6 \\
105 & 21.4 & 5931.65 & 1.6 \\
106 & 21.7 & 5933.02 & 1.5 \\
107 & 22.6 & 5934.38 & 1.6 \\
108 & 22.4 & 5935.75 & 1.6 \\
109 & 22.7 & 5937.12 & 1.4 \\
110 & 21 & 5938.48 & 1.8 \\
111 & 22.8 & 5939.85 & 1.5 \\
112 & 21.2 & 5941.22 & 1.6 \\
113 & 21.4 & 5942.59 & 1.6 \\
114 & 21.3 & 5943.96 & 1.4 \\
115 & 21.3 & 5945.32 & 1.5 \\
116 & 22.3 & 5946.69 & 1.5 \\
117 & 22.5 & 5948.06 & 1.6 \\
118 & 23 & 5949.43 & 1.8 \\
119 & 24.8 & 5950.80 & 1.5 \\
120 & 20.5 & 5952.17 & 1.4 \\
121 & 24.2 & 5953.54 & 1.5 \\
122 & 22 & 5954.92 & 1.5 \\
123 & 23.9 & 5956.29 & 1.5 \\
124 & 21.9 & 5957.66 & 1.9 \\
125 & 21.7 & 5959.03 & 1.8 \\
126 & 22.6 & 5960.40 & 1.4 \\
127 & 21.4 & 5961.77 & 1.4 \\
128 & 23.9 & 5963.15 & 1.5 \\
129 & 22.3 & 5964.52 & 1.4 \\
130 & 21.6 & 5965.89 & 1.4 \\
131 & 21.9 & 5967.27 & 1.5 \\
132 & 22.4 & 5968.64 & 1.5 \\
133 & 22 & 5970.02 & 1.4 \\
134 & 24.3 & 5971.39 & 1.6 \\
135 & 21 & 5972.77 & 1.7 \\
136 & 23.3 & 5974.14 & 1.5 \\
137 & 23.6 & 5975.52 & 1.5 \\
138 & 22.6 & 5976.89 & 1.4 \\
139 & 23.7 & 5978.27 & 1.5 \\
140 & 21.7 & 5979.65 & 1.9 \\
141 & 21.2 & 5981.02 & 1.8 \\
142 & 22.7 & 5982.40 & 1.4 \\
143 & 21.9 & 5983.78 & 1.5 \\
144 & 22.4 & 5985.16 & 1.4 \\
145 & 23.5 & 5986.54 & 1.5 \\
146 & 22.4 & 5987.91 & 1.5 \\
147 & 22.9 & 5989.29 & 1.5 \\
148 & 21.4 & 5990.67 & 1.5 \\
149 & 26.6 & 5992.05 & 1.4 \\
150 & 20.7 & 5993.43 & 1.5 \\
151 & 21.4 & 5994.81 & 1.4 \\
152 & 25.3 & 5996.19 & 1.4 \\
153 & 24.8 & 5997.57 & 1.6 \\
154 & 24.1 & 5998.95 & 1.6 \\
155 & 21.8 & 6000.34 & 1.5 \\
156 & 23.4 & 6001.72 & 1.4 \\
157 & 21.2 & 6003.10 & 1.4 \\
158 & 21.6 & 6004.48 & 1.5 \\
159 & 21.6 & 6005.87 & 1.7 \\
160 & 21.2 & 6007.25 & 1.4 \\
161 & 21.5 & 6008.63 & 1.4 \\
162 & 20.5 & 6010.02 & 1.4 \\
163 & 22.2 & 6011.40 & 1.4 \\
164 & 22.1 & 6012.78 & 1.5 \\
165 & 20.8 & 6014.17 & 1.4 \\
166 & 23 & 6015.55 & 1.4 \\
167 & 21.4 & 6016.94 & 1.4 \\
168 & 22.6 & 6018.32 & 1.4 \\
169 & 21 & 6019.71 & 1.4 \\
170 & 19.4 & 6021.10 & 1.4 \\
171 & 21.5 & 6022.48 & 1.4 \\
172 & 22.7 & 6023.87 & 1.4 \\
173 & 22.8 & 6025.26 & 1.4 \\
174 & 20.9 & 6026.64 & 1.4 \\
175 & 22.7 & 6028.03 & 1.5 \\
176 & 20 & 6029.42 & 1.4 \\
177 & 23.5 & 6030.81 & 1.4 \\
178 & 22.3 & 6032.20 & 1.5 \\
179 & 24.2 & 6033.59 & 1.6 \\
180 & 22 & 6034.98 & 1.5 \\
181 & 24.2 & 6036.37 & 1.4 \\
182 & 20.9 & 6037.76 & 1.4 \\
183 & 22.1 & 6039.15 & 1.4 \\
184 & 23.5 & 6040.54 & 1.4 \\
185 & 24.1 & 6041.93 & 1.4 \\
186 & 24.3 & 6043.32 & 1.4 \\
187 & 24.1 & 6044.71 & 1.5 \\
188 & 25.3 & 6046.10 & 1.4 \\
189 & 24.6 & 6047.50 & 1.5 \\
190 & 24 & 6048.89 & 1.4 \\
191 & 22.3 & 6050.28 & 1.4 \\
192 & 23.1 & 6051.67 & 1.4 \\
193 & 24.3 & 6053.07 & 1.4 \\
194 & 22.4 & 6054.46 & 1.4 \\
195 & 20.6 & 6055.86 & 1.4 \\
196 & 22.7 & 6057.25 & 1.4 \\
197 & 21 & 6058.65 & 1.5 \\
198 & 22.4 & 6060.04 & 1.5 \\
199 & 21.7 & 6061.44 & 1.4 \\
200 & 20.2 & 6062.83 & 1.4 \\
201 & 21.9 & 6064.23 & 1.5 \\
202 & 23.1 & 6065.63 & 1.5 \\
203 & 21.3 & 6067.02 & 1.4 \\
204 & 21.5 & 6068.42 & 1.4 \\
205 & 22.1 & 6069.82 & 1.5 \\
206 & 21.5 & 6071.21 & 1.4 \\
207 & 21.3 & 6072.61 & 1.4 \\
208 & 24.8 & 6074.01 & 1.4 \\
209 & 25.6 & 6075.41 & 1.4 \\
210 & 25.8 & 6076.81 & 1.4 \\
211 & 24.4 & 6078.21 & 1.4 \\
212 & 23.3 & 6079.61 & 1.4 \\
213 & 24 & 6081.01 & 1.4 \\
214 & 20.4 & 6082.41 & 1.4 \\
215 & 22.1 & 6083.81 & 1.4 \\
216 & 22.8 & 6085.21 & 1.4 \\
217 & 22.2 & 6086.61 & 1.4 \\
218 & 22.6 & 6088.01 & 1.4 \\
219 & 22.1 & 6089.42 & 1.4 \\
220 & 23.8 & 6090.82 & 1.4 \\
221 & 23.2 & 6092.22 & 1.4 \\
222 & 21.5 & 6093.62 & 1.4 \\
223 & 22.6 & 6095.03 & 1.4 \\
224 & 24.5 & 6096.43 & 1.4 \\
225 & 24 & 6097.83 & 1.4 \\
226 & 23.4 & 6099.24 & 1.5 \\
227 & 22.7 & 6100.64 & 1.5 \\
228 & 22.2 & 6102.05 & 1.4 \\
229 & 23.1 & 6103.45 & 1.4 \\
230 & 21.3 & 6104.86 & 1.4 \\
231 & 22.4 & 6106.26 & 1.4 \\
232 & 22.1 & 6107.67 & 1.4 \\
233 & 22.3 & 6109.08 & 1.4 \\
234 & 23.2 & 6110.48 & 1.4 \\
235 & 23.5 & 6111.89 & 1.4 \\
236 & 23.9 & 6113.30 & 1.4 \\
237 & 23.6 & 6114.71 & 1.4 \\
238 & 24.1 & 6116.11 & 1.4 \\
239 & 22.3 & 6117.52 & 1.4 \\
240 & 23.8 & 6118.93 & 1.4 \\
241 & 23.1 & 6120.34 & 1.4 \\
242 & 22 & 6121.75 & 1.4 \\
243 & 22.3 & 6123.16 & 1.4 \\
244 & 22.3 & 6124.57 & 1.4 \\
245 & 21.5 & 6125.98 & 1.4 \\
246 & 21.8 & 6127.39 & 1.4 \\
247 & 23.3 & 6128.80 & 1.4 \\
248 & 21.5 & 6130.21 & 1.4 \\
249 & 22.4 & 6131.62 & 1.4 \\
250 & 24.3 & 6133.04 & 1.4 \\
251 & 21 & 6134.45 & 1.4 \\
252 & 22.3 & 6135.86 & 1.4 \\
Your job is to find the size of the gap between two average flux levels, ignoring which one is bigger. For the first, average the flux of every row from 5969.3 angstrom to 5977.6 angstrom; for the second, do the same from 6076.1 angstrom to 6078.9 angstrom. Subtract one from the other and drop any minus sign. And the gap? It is 2.3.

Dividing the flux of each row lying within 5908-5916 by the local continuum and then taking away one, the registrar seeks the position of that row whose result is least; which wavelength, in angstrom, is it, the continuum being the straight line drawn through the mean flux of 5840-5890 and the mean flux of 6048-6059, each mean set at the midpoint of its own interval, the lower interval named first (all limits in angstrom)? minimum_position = 5911.20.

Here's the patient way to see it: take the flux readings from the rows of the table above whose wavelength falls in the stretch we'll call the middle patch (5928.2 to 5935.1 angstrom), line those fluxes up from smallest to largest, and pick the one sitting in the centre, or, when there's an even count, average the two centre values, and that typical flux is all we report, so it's 21.9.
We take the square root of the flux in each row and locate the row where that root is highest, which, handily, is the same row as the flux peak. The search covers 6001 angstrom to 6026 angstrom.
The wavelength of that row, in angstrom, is 6001.72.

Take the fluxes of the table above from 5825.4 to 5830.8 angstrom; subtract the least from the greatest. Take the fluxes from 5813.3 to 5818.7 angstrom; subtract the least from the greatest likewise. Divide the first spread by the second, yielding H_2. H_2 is 1.1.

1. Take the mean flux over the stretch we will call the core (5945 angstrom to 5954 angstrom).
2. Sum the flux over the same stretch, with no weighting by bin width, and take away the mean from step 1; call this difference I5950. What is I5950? 135.9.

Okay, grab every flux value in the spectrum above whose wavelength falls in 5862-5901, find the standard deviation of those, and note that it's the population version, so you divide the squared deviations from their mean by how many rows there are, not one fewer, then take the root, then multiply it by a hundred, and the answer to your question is 243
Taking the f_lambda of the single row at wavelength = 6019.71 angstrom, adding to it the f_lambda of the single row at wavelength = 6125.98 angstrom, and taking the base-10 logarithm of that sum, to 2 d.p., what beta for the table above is 1.63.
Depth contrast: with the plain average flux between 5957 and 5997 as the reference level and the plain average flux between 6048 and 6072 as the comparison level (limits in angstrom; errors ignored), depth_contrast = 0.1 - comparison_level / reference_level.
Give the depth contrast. -0.88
